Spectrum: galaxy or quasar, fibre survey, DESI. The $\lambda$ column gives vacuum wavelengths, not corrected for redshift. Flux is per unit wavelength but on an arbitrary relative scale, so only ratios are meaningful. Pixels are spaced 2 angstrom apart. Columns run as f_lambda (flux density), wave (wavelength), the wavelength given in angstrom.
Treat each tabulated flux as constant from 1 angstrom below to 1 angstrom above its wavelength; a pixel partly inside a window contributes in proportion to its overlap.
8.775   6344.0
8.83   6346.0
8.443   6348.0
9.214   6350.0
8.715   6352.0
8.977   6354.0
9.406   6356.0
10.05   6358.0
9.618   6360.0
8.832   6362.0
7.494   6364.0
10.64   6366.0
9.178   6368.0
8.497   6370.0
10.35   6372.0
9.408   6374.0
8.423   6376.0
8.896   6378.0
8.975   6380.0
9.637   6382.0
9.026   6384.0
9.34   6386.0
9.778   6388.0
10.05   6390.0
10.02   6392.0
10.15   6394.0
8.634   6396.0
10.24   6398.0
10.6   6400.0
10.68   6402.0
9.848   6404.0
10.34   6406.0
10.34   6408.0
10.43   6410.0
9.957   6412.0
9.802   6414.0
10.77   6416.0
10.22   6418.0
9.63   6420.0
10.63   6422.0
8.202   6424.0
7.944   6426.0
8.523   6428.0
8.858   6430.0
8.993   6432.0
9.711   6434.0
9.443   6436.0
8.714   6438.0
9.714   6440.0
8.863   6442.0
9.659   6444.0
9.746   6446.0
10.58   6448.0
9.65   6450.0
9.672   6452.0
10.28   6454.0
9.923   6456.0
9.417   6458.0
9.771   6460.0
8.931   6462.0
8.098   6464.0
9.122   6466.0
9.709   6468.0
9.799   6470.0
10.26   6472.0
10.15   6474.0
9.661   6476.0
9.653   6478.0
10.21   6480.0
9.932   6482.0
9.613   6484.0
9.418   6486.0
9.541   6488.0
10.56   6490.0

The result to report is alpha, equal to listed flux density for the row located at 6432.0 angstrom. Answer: 8.993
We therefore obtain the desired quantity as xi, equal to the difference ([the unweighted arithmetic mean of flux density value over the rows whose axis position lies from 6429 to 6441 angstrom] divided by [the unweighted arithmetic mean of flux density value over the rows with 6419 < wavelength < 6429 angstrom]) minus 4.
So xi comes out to -2.97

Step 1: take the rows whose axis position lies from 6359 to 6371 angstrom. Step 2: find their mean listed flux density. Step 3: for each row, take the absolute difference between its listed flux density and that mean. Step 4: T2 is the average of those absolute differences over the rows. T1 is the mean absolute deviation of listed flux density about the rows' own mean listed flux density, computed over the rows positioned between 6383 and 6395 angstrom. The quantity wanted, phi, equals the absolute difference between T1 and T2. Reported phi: 0.41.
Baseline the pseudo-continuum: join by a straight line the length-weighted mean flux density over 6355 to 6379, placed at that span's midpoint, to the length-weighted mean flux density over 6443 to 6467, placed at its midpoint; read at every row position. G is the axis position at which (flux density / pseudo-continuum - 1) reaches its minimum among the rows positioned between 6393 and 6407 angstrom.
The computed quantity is 6396.0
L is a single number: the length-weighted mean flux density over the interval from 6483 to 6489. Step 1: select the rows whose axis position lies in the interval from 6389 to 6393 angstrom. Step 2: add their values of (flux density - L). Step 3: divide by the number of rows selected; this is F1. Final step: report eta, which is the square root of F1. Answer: 0.71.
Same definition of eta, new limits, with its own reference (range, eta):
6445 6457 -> 0.67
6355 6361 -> 0.41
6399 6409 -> 0.92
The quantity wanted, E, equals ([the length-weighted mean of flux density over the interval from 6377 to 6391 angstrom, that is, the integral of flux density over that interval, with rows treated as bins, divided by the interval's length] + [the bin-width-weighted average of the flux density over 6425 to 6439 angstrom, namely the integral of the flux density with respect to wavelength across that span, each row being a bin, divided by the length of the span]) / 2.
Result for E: 9.1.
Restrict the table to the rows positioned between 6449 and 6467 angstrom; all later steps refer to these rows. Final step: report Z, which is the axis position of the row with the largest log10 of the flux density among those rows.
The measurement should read 6454.0 angstrom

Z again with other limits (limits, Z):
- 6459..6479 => 6472.0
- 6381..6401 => 6400.0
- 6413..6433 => 6416.0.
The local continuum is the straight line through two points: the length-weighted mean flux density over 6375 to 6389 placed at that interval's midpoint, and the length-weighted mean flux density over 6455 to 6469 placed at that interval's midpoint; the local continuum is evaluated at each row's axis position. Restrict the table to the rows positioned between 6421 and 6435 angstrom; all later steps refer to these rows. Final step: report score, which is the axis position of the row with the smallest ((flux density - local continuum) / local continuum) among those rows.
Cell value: 6426.0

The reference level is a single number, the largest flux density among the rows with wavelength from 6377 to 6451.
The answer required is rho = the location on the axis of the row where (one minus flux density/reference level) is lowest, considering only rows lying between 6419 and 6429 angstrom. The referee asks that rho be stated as 6422.0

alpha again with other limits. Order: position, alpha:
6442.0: 8.863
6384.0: 9.026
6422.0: 10.63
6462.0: 8.931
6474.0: 10.15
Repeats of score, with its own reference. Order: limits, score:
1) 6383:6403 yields 6396.0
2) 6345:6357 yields 6348.0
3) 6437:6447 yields 6438.0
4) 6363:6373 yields 6364.0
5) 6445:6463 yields 6462.0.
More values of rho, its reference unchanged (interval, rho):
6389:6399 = 6398.0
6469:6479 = 6472.0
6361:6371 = 6366.0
